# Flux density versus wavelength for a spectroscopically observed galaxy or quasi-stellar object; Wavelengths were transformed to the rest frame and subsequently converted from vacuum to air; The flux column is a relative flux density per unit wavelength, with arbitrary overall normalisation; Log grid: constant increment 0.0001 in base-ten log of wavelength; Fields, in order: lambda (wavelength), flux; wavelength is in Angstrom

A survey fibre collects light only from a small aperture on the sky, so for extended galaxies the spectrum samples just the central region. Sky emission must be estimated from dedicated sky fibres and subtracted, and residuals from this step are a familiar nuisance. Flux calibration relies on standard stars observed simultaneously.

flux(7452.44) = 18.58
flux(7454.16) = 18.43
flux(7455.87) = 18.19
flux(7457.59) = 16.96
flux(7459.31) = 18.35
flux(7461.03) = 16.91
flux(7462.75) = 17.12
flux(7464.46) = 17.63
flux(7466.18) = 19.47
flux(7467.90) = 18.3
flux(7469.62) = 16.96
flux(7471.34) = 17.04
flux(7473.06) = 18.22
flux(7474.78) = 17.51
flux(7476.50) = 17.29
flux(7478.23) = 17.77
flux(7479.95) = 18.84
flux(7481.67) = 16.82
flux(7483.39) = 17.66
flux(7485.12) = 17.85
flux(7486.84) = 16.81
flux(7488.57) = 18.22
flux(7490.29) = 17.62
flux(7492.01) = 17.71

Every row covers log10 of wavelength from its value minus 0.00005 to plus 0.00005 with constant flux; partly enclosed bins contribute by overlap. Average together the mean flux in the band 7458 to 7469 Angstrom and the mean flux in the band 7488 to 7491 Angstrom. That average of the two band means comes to 17.9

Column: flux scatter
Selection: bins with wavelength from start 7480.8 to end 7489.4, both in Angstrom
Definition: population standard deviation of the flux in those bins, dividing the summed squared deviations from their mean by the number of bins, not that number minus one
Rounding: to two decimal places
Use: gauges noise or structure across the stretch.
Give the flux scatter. 0.57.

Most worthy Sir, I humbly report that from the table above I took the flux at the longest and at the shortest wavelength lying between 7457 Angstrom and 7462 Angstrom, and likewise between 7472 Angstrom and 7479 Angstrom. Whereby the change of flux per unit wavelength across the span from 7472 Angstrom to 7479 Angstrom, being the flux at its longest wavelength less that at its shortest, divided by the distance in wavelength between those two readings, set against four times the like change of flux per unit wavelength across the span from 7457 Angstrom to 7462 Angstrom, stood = 1.5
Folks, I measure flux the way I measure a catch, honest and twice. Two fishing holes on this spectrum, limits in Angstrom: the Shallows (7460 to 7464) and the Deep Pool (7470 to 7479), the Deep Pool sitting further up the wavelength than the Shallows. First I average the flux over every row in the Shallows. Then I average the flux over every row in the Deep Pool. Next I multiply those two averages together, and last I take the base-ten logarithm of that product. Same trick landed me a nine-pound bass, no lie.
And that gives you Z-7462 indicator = 2.48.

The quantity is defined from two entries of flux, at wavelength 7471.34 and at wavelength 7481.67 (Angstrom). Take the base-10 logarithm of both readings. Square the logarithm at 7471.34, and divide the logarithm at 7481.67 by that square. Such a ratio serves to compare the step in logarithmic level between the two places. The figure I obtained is 0.81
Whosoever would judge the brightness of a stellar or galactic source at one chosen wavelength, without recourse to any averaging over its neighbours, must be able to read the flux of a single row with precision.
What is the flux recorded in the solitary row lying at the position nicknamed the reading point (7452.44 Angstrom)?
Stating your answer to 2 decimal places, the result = 18.58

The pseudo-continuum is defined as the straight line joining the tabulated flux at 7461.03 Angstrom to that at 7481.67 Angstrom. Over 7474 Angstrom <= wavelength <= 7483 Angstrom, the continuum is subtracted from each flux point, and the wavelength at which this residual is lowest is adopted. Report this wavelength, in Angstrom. 7481.67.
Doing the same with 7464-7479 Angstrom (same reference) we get 7469.62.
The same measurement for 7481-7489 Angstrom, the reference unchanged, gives 7481.67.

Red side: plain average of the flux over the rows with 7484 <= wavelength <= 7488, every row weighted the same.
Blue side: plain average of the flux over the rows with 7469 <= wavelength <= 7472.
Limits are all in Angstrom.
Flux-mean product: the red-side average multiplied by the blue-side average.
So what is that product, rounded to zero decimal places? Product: 295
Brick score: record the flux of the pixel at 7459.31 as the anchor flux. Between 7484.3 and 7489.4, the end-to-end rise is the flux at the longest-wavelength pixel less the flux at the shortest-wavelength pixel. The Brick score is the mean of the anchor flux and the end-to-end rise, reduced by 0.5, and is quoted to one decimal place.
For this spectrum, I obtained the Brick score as 8.9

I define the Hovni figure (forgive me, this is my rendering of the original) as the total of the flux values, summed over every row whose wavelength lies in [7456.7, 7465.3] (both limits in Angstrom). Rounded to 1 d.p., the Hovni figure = 87.0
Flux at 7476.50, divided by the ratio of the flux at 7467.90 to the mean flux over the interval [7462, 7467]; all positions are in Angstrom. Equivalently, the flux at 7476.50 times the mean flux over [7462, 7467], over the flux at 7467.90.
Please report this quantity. 17.1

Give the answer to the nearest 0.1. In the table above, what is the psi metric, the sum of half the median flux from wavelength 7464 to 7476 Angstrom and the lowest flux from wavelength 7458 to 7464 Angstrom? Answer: 25.7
